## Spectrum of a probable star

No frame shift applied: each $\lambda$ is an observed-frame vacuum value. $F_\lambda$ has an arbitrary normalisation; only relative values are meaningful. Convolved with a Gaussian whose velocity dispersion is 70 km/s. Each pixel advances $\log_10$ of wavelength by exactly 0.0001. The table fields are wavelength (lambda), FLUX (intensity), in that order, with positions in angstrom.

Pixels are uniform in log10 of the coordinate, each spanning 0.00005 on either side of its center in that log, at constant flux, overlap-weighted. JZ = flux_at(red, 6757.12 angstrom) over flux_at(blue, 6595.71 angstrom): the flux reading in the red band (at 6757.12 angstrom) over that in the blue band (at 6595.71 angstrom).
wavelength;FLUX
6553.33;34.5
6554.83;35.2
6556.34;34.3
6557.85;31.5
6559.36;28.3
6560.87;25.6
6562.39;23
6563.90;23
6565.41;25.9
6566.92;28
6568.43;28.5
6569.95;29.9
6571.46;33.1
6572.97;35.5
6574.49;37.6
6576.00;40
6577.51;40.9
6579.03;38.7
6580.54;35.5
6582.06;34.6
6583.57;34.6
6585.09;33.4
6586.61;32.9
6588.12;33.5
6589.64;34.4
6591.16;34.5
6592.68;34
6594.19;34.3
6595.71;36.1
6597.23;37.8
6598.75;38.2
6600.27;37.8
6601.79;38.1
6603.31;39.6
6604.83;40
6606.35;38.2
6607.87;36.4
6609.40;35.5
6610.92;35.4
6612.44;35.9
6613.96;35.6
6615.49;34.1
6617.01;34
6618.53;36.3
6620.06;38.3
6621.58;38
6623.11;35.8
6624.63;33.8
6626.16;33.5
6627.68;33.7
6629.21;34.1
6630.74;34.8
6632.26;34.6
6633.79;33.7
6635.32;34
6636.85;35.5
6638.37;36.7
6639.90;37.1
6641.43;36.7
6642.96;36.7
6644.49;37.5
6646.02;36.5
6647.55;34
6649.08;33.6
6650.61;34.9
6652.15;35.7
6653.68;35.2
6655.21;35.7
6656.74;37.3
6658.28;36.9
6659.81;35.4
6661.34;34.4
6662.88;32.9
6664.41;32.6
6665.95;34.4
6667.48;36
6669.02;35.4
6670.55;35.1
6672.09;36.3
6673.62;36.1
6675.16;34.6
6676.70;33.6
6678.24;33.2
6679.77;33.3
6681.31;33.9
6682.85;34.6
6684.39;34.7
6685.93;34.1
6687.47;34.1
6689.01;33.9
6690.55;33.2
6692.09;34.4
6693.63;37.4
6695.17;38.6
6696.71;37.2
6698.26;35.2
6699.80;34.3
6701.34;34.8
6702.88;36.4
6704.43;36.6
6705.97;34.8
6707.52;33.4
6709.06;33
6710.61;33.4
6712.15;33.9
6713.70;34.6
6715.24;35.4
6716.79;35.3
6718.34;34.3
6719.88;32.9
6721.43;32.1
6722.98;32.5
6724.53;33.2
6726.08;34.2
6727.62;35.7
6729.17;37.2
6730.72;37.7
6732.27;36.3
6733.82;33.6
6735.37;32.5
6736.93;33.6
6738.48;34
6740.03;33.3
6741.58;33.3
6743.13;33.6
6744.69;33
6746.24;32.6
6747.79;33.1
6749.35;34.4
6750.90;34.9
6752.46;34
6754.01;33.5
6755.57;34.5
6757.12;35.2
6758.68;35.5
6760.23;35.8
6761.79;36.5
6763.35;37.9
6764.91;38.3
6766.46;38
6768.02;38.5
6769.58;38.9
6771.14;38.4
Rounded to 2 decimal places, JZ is 0.98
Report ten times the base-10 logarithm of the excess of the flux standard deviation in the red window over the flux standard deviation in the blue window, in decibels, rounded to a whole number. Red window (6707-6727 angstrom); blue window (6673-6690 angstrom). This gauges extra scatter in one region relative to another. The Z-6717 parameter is -7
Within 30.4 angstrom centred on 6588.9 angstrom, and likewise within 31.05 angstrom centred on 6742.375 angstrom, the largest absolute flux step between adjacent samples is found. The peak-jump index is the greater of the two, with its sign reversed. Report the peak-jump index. -3.20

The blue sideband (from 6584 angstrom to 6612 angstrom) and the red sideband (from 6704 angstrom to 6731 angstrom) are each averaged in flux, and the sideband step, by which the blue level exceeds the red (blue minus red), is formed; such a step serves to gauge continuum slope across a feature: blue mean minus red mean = 1.7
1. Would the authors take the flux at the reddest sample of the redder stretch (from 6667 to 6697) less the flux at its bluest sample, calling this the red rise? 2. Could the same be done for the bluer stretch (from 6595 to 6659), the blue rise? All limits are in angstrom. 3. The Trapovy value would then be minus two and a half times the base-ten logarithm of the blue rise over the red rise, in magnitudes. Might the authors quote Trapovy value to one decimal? 0.4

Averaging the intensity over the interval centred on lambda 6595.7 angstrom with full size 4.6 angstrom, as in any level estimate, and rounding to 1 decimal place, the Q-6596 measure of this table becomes 36.1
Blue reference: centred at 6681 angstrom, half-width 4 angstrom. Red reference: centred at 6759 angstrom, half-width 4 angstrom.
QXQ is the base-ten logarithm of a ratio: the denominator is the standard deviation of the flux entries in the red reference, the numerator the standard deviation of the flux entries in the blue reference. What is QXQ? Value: 0.0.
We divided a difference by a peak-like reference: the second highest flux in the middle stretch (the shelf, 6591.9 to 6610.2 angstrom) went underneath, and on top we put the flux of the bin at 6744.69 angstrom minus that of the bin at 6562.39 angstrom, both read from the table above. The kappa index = 0.25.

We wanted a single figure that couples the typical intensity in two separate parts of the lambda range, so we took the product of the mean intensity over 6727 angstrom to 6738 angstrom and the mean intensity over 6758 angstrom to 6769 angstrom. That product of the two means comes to 1311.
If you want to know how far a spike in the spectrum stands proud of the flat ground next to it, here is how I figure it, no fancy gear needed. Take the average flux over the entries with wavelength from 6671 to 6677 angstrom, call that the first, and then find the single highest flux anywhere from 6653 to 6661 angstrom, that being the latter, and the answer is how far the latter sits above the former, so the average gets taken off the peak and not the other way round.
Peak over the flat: 2.1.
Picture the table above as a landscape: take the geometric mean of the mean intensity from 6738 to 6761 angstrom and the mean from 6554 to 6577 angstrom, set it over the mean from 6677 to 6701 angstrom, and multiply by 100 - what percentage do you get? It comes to 93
